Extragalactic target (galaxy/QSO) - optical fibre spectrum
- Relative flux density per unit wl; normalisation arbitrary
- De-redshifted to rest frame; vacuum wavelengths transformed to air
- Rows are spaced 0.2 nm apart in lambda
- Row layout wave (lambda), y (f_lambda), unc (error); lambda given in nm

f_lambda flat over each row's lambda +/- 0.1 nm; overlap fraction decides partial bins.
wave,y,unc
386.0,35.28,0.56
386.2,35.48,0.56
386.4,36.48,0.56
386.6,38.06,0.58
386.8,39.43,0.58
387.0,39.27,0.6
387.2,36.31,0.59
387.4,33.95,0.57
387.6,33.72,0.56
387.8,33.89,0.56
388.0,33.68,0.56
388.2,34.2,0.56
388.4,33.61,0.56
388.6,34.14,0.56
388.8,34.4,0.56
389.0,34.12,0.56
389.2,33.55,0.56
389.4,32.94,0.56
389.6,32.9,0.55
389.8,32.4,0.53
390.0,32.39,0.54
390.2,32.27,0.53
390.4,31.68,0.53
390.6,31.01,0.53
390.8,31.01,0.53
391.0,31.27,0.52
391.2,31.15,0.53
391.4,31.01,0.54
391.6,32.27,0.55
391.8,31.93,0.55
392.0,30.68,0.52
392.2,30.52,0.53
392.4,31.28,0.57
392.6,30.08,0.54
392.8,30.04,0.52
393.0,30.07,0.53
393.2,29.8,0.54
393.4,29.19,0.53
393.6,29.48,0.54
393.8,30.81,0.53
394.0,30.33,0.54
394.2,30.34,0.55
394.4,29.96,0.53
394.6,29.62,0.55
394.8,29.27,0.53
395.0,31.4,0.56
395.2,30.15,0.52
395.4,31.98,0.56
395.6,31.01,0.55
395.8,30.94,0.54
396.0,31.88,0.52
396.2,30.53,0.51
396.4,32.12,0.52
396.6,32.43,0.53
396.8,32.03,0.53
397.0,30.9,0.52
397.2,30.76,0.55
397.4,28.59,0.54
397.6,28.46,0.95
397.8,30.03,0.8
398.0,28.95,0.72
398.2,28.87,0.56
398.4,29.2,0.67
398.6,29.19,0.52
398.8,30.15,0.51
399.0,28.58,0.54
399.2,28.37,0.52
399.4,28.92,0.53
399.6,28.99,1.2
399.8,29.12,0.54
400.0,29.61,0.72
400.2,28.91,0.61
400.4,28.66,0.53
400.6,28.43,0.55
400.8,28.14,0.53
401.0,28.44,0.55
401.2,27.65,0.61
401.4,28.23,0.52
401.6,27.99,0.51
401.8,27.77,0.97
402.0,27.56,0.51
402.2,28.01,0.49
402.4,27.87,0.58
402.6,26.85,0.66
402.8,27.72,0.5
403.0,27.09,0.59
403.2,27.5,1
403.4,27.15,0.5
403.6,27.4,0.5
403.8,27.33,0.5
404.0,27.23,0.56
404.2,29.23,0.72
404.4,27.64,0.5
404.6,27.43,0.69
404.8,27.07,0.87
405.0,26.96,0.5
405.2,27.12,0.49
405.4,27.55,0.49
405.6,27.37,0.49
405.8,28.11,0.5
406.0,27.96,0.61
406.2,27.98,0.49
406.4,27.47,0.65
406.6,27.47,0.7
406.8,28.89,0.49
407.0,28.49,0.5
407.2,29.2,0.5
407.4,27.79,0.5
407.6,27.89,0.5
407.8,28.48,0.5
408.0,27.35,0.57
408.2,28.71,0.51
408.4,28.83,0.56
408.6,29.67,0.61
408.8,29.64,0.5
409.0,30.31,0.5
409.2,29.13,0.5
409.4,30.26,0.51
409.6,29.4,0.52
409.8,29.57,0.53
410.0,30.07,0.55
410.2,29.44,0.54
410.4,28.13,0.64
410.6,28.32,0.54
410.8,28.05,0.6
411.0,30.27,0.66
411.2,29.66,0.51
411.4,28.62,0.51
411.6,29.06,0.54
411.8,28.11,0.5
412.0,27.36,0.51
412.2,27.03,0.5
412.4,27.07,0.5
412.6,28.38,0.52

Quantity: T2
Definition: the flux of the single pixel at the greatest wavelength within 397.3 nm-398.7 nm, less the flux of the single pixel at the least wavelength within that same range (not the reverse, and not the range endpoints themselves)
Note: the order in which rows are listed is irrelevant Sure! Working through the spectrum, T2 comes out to 1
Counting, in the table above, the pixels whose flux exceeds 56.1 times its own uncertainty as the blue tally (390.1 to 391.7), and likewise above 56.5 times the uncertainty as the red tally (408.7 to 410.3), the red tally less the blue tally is -3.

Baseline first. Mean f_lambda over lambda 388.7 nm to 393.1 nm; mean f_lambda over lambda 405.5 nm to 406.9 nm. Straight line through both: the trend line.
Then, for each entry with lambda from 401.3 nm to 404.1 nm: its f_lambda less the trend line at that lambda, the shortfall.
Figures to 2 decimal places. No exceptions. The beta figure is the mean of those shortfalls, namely -1.23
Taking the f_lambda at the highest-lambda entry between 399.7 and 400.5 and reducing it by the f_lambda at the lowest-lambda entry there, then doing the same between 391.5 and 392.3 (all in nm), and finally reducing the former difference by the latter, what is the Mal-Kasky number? 1.3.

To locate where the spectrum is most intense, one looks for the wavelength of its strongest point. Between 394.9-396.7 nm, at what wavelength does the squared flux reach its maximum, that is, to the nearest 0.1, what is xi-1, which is 396.6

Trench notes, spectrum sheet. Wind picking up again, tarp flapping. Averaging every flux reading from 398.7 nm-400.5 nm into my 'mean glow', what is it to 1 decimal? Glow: 29.0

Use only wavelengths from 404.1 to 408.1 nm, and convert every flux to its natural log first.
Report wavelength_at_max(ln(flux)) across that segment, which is 404.2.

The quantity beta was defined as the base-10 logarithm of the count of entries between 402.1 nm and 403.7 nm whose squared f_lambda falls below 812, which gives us 0.90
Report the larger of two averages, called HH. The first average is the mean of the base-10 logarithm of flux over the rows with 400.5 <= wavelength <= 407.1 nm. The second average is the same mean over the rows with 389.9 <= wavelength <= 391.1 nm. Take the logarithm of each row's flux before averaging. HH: 1.50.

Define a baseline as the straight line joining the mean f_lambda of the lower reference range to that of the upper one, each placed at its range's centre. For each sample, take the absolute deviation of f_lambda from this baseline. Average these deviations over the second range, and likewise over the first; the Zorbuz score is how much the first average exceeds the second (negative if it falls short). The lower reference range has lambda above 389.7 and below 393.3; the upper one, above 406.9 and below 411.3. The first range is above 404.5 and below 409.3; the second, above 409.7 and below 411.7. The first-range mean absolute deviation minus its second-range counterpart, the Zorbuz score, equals 0.6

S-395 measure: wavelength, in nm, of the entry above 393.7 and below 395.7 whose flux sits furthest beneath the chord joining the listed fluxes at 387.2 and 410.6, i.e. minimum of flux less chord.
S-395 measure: 394.8 nm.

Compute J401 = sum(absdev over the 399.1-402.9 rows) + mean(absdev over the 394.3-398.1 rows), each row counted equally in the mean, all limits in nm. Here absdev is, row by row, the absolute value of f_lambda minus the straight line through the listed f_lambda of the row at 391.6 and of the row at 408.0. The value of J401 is 23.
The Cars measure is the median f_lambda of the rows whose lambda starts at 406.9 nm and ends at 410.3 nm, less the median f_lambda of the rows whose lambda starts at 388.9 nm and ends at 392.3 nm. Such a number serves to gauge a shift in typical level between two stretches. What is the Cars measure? -2.7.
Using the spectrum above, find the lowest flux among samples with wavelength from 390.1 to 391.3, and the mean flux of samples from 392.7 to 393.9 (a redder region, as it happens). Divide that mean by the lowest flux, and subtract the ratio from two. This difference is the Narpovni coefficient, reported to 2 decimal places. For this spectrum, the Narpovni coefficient 1.04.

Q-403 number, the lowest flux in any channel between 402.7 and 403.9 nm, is 27.09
